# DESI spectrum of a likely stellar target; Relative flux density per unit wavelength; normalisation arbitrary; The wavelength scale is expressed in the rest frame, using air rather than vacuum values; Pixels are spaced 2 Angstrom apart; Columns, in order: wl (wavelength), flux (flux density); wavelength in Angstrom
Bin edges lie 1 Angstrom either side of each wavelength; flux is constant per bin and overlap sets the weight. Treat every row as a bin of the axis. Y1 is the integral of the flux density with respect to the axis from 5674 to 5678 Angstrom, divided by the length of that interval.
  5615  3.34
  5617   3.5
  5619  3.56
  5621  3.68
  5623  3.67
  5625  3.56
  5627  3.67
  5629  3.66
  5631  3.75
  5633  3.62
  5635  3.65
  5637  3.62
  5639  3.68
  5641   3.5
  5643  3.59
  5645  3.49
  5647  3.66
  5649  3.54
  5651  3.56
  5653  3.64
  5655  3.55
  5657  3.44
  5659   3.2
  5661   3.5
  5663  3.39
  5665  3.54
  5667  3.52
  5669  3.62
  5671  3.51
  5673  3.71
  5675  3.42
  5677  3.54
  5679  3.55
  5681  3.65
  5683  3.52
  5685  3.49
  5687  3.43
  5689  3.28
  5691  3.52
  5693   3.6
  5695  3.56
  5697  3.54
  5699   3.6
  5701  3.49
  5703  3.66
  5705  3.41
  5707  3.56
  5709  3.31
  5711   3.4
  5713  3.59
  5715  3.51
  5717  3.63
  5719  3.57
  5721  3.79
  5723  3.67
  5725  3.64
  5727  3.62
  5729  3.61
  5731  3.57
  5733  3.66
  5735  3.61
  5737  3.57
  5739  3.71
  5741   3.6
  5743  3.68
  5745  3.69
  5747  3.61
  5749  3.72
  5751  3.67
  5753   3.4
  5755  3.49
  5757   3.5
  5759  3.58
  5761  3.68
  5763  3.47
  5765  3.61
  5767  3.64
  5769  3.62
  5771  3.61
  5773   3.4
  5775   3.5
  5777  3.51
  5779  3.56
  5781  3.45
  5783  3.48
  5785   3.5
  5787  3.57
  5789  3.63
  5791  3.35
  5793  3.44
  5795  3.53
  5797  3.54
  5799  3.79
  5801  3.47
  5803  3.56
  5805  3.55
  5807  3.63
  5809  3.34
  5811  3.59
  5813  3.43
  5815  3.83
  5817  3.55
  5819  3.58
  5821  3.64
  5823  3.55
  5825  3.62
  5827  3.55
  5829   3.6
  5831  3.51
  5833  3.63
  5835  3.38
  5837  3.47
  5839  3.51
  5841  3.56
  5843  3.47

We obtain 3.48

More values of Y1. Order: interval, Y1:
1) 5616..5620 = 3.53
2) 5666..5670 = 3.57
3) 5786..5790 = 3.60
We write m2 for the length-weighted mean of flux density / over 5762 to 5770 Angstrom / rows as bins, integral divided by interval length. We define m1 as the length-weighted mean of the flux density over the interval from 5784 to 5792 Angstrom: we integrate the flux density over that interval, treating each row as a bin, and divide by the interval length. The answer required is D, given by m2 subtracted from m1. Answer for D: -0.07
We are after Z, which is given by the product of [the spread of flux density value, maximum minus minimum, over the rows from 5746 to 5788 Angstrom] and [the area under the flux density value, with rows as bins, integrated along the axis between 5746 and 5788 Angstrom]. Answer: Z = 48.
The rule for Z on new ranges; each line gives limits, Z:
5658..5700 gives 75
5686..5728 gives 76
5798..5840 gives 73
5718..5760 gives 59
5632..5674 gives 76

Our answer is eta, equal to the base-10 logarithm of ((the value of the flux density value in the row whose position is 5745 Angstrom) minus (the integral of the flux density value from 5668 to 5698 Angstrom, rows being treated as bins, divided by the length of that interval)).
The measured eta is -0.79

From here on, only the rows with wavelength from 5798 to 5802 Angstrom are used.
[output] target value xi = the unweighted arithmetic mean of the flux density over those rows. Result 3.63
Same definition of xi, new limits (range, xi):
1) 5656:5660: 3.32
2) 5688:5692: 3.40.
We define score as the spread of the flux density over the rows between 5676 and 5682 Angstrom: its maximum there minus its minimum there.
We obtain 0.11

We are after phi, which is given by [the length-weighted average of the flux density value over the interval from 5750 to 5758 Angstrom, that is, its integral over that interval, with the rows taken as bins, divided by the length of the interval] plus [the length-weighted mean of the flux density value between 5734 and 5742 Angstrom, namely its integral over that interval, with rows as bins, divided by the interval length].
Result 7.14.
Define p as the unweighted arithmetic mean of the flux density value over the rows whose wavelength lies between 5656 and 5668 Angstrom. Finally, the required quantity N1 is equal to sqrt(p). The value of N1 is 1.85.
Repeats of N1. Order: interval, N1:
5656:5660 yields 1.82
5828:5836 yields 1.88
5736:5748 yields 1.91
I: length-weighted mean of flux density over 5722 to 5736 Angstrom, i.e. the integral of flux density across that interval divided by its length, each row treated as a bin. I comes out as 3.63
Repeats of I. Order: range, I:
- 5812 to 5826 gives 3.60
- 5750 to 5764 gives 3.54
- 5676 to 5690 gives 3.49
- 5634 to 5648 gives 3.60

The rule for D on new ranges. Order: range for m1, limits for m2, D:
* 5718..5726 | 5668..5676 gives 0.10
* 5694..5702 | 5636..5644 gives -0.05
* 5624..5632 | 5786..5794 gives 0.16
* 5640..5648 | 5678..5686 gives 0.01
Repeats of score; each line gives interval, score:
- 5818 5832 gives 0.13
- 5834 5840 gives 0.13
